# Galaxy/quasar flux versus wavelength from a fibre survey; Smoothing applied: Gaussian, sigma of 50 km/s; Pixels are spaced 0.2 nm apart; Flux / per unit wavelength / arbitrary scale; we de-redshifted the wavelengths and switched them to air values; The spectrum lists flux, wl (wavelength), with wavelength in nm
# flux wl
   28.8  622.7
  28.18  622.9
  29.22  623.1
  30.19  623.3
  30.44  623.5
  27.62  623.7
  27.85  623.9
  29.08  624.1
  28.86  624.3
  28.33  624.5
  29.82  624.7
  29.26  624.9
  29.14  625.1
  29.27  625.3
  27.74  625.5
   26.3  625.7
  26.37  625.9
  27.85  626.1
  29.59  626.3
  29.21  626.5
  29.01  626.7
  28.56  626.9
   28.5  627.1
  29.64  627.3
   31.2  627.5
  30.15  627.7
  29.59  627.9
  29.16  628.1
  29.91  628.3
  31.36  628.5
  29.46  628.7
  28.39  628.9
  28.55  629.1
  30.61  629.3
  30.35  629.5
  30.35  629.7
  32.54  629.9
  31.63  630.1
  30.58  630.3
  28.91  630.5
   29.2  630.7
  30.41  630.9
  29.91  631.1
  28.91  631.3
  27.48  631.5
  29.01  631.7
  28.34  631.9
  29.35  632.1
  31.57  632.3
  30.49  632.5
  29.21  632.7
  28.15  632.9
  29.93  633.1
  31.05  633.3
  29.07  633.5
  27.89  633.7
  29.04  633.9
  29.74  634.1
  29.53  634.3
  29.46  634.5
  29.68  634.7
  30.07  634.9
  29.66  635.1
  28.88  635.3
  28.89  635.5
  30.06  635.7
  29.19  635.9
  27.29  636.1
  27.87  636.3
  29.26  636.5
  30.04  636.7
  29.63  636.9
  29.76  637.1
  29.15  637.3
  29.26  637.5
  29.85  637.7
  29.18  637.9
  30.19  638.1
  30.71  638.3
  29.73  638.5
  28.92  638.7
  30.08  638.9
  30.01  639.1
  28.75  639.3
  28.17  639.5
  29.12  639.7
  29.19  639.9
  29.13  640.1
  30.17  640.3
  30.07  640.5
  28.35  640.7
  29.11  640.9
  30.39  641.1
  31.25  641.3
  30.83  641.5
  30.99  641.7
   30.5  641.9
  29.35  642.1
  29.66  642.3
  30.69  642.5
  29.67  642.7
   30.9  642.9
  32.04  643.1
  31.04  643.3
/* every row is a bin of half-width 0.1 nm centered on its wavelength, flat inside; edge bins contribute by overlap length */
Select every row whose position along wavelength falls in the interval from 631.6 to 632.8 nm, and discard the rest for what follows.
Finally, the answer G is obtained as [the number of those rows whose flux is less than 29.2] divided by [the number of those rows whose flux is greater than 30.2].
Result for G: 1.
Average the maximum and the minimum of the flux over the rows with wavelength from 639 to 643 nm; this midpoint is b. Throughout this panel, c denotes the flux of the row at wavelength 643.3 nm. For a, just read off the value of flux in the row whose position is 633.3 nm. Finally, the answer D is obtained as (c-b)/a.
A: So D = 0.04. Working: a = 31.05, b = 29.7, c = 31.04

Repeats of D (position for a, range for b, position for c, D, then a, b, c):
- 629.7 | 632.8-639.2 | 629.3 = 0.05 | 30.35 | 29.2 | 30.61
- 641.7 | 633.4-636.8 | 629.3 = 0.06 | 30.99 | 28.7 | 30.61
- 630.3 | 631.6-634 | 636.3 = -0.06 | 30.58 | 29.7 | 27.87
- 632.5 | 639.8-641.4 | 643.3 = 0.04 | 30.49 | 29.8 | 31.04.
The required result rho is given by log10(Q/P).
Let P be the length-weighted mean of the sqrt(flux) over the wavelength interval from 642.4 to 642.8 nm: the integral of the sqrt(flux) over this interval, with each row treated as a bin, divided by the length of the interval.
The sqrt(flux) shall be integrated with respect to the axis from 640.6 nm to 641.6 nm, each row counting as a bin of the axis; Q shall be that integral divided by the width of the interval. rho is -0.001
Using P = 5.49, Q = 5.48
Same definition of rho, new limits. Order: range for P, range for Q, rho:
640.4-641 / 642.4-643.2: 0.012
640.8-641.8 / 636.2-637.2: -0.009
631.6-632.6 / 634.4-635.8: -0.002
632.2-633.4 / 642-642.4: -0.004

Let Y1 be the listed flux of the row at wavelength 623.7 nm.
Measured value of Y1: 27.62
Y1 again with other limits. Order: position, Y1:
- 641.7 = 30.99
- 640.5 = 30.07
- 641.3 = 31.25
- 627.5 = 31.2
